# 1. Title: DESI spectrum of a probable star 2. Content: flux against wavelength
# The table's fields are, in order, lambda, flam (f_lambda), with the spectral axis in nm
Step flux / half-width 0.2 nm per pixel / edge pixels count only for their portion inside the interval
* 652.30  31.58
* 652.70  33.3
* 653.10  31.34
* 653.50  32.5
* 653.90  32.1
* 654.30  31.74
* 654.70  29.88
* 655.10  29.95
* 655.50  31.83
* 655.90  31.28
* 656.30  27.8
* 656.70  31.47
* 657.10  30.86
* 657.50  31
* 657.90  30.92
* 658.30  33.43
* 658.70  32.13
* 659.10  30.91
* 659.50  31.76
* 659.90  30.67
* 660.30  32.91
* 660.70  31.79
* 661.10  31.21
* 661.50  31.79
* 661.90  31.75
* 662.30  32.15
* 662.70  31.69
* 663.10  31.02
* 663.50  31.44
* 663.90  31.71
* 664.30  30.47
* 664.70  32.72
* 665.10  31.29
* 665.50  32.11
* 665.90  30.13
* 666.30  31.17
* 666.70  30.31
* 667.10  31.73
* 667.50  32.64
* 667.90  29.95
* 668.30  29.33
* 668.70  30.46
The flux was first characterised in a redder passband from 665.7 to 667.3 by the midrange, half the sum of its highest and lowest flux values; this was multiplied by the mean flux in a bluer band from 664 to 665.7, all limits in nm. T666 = 979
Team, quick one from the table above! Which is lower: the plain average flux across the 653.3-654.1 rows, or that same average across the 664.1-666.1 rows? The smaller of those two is 31.3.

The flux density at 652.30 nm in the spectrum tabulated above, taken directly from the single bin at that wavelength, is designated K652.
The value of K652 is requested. 31.58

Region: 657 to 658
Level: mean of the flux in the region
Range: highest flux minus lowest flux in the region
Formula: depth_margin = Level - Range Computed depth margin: 30.8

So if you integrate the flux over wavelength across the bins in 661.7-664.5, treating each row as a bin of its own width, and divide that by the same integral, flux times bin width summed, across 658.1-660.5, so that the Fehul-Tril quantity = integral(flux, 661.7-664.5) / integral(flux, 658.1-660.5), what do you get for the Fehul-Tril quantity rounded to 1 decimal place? 1.1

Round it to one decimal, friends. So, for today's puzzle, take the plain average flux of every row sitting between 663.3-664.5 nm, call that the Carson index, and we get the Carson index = 31.2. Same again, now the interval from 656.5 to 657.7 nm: 31.1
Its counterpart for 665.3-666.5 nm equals 31.1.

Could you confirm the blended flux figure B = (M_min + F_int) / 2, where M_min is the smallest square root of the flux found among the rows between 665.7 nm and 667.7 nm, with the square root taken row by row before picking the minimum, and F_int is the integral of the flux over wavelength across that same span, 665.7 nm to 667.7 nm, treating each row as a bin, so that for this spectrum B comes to 33.9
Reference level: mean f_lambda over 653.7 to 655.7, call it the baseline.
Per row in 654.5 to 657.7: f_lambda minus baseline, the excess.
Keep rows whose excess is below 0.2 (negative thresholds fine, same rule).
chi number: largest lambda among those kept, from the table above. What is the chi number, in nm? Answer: 657.50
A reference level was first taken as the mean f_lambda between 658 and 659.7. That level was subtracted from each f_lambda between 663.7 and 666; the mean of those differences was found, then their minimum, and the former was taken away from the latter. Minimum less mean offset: -1.3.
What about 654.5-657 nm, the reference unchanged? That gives -2.6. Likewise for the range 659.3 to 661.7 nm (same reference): -1.0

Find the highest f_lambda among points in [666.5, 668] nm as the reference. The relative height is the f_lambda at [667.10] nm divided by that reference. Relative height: 0.97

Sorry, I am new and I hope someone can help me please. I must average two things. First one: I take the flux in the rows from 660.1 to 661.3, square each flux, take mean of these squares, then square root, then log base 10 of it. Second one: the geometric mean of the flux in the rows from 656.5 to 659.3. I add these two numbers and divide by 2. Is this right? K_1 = 16.5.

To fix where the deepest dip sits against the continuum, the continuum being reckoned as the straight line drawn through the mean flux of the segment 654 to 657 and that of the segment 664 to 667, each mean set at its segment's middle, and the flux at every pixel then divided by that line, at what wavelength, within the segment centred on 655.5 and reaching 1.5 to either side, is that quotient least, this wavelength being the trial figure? 656.30 nm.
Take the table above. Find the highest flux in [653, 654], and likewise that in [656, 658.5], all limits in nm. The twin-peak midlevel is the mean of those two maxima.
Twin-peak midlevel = 33.0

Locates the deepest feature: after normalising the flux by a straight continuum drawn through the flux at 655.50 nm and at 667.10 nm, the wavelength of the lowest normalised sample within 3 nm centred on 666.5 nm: 667.90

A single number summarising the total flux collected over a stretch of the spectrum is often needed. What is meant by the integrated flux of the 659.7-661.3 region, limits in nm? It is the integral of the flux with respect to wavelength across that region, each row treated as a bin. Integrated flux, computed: 50.6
